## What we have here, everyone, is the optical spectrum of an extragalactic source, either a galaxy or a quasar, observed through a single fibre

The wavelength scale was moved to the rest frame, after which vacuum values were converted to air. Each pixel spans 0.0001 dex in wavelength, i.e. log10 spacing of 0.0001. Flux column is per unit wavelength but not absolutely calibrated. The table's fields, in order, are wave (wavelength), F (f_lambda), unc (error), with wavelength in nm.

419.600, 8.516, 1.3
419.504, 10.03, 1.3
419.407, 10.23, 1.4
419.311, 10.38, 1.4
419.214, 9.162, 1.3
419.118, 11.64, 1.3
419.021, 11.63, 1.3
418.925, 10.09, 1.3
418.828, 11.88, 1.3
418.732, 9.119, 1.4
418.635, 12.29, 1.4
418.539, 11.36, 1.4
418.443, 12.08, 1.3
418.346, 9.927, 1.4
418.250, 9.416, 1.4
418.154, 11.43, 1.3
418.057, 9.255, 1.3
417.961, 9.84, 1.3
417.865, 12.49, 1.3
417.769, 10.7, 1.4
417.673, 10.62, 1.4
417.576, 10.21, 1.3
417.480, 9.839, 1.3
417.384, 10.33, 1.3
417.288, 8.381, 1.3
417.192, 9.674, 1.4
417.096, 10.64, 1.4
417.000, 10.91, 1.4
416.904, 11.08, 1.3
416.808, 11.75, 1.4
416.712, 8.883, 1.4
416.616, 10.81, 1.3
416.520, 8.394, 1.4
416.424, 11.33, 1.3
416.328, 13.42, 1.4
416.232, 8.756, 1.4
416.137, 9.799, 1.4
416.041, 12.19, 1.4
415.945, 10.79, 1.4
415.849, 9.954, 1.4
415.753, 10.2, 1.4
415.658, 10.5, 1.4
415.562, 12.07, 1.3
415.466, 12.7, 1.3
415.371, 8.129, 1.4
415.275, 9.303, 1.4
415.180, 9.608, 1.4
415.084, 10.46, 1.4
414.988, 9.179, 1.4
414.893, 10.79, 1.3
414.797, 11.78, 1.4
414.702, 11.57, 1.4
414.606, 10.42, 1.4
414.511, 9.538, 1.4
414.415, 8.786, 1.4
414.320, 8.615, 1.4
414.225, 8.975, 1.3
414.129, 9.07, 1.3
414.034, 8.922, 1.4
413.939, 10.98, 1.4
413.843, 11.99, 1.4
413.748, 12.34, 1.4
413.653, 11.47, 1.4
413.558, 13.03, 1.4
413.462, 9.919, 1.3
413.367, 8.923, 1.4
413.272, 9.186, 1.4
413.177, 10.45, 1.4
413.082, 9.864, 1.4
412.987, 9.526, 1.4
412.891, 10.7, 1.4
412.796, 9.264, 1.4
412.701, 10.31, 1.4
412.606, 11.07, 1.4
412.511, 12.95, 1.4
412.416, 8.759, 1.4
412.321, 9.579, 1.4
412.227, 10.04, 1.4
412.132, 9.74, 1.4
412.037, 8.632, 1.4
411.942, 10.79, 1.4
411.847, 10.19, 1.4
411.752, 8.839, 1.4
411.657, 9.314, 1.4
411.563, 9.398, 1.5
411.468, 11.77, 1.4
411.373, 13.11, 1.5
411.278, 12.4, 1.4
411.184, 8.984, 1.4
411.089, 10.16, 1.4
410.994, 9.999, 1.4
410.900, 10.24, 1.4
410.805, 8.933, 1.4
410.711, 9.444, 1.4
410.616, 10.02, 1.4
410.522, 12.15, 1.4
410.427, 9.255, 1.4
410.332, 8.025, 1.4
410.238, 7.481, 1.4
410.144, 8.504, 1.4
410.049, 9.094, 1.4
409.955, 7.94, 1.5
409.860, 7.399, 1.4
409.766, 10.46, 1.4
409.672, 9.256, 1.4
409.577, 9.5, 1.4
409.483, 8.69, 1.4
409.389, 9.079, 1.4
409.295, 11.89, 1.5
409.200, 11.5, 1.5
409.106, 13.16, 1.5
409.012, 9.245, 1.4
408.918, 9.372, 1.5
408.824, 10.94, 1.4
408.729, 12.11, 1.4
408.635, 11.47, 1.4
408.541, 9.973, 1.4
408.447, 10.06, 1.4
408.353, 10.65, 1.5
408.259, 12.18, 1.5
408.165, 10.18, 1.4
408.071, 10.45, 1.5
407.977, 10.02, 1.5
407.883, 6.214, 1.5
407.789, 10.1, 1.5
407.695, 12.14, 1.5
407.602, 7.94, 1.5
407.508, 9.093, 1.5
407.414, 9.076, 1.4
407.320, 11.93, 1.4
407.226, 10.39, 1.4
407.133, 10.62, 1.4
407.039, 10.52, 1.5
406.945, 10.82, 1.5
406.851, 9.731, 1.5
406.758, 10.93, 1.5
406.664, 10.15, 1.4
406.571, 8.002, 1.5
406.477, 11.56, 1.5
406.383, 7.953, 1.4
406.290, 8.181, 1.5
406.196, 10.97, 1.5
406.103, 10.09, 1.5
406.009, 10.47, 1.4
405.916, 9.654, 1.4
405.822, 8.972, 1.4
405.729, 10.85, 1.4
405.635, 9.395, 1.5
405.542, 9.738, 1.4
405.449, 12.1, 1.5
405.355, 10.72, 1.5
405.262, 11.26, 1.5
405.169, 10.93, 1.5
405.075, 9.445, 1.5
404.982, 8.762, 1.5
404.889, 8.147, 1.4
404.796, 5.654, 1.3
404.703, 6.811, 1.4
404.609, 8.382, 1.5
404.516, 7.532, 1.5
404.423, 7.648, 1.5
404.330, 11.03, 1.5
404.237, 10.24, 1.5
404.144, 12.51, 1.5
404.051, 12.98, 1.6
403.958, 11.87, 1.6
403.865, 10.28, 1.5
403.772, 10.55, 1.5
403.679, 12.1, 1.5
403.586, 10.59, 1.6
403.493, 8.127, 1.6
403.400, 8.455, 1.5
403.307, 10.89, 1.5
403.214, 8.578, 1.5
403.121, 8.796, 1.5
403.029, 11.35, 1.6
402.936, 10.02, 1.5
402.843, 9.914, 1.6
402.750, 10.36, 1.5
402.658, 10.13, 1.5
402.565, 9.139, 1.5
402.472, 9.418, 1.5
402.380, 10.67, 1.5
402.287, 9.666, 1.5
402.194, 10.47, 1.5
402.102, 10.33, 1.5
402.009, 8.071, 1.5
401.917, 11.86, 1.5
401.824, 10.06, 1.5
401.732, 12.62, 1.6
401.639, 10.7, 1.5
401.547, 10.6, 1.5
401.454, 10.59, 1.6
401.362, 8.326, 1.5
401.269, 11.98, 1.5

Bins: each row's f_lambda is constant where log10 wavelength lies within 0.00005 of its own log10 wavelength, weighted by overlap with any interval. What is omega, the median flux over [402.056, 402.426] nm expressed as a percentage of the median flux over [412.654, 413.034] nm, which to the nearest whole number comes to 105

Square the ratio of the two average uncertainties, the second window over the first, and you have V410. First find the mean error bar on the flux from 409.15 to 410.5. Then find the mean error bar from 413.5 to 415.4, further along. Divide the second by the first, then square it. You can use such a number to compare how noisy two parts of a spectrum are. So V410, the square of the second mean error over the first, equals 0.949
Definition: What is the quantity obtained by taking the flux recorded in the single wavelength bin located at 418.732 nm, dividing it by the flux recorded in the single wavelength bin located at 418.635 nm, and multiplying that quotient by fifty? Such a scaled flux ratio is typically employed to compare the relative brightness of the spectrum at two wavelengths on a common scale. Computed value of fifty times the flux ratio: 37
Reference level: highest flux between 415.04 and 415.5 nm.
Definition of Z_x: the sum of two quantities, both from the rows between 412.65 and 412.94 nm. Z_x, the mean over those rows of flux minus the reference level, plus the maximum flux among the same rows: 8.1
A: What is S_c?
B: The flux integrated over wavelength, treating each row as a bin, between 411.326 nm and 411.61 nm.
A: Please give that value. 3.2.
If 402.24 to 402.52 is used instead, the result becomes 2.8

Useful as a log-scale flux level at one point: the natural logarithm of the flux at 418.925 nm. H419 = 2.31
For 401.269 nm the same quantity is 2.48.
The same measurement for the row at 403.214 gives 2.15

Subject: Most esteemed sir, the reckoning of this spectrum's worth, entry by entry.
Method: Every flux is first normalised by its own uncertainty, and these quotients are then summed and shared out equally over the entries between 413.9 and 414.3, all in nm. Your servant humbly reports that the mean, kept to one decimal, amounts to 7.0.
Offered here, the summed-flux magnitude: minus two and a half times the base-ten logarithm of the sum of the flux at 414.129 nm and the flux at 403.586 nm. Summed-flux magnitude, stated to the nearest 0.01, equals -3.23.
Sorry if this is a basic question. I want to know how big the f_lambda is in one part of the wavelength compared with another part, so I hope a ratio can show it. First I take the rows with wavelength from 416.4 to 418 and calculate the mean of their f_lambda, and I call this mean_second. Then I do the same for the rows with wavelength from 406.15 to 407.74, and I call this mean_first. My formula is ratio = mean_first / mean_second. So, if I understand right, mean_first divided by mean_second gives 0.97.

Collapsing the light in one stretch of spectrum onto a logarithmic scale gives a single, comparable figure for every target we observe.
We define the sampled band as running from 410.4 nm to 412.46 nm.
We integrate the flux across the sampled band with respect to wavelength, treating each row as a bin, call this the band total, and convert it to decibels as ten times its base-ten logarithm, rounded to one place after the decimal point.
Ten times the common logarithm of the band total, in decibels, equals 13.2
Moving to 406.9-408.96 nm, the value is 13.3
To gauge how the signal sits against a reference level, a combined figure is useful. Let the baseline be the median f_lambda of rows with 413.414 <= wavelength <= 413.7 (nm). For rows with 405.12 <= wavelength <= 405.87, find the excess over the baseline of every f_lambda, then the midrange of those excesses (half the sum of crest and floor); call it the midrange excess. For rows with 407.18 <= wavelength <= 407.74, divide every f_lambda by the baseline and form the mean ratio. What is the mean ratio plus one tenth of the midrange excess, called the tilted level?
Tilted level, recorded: 0.79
